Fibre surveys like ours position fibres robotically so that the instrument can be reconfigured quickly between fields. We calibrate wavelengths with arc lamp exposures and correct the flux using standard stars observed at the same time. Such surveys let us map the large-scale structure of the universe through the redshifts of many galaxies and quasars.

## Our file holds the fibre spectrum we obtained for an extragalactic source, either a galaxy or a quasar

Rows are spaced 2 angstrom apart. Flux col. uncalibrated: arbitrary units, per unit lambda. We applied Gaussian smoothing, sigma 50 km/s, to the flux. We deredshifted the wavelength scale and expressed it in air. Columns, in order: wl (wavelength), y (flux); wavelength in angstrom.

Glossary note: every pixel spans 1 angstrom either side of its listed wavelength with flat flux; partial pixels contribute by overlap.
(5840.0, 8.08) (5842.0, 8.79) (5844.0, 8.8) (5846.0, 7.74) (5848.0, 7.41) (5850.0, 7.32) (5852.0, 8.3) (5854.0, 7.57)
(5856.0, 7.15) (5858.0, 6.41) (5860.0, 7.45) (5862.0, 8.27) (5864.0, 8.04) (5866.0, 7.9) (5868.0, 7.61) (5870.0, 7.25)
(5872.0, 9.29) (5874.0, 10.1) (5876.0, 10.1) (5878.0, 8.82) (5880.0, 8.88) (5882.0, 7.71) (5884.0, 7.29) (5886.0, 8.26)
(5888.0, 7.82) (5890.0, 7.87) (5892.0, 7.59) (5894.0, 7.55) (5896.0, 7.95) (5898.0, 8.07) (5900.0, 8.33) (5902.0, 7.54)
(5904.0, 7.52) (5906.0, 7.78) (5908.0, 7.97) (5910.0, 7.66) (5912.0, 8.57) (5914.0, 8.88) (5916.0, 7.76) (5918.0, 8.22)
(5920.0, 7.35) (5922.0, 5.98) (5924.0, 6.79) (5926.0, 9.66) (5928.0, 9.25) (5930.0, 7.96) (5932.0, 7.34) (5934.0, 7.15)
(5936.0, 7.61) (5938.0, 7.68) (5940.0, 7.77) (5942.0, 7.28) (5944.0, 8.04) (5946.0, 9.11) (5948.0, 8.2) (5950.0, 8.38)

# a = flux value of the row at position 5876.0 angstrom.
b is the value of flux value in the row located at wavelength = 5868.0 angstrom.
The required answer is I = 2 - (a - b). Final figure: -0.5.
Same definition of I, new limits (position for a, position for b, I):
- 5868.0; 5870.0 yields 1.6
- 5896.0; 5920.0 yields 1.4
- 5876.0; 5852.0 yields 0.2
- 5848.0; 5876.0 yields 4.7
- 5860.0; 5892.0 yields 2.1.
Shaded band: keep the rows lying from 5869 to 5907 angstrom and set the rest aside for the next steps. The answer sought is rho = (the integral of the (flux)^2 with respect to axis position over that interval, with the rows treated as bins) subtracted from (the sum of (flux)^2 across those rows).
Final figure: -1290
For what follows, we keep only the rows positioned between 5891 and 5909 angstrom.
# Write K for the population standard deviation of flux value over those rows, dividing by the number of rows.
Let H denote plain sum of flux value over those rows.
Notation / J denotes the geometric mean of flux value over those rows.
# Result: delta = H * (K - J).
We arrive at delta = -530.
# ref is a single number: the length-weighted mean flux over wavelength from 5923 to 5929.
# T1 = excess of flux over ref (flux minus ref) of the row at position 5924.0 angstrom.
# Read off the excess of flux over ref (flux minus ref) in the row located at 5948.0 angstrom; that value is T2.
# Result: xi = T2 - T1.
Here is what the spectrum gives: 1.4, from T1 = -1.8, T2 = -0.37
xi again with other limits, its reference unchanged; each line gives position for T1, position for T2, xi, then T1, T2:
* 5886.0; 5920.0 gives -0.9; -0.3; -1.22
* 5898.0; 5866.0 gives -0.2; -0.5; -0.67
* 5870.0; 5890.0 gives 0.6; -1.3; -0.70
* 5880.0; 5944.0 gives -0.8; 0.3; -0.53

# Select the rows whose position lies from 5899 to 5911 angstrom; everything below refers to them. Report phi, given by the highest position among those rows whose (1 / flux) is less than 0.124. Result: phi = 5900.0 angstrom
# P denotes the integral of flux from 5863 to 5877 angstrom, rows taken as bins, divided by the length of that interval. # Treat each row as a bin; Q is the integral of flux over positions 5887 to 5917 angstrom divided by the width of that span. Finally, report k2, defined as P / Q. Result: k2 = 1.09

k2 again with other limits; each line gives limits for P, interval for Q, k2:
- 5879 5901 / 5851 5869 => 1.04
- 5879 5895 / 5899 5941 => 1.00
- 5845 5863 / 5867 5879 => 0.85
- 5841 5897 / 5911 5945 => 1.03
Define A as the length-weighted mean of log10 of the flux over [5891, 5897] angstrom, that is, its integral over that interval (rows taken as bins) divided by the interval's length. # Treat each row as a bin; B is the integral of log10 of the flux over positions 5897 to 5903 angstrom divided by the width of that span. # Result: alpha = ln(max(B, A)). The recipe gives -0.10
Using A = 0.886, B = 0.90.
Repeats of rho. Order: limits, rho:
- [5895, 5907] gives -372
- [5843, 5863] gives -588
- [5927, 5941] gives -431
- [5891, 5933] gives -1321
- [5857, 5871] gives -403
